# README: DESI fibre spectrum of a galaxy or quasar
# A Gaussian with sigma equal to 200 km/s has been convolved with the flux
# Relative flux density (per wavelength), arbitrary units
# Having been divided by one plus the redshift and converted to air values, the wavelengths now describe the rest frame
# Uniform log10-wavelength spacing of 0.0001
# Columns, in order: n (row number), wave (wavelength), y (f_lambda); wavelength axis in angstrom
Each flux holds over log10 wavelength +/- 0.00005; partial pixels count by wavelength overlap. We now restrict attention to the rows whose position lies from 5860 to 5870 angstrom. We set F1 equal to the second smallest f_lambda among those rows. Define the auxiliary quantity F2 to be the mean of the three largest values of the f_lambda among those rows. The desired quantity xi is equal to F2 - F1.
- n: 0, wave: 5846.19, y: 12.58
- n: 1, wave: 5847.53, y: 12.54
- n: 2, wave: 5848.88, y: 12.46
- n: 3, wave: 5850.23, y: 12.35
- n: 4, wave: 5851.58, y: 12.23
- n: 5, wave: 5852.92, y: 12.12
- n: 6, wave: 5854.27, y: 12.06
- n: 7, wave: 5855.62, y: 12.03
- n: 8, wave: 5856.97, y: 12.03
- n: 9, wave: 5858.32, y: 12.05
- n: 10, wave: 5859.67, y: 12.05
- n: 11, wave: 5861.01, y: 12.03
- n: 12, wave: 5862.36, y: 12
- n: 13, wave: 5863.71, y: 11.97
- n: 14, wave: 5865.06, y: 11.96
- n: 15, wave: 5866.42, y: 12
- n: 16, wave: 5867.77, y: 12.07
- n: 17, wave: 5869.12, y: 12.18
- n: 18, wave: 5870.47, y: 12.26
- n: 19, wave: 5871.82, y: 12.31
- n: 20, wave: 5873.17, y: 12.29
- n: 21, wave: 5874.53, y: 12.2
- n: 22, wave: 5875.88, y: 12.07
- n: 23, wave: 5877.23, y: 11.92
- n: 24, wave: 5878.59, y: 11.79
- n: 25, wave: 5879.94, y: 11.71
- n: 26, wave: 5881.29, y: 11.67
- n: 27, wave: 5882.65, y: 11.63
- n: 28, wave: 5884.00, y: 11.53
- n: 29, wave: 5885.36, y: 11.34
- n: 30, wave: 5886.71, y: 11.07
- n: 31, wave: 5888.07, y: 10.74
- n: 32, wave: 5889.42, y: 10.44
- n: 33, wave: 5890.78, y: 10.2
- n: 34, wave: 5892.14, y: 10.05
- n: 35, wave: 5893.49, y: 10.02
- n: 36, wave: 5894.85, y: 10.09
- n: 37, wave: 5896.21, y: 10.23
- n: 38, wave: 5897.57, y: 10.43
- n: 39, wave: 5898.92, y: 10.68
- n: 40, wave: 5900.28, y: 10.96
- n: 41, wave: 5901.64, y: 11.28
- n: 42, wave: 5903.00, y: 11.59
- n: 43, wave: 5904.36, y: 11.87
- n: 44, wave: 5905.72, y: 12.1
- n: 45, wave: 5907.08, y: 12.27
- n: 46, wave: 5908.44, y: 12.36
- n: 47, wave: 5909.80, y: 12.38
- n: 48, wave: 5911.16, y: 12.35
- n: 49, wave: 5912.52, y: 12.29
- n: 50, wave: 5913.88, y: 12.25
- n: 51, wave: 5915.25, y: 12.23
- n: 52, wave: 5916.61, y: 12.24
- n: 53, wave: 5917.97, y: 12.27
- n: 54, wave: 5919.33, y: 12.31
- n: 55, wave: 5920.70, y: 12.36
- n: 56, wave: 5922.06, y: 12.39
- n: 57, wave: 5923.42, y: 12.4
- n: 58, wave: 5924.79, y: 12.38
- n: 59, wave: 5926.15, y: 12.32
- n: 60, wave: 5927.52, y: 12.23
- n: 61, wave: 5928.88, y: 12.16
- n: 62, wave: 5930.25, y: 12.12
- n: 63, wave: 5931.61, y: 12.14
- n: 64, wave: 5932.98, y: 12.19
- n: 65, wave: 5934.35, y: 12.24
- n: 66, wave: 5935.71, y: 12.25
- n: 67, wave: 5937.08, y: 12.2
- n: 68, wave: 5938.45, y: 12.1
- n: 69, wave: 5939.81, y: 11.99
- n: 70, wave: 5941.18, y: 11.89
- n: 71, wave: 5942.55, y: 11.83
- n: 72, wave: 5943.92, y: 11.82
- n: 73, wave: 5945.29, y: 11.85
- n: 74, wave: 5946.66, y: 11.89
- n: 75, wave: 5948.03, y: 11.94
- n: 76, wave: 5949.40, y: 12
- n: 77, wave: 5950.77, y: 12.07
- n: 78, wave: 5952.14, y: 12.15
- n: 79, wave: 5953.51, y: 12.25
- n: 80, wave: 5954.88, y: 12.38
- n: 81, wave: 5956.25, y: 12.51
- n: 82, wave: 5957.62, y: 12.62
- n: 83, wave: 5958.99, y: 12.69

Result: 0.12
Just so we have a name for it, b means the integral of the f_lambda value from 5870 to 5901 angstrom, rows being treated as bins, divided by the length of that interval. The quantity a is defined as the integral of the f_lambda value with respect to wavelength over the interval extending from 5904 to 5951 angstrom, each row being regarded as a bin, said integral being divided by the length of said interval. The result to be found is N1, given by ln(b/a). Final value -0.08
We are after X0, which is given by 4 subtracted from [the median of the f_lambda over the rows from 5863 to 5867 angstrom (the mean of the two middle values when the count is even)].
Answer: 8.0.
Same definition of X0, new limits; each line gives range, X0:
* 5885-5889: 7.1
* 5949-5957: 8.2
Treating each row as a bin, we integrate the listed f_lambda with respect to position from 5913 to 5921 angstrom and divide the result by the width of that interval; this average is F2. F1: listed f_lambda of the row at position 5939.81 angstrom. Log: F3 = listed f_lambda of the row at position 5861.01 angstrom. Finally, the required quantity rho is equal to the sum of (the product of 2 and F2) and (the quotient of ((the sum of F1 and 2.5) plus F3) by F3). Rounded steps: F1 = 11.99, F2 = 12.3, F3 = 12.03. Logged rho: 26.7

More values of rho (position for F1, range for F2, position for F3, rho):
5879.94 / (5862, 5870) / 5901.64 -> 26.3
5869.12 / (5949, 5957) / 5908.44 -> 26.7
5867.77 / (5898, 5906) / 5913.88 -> 24.9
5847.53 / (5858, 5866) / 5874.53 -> 26.2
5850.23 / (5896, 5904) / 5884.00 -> 24.2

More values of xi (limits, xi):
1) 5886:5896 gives 0.70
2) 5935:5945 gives 0.35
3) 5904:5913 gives 0.26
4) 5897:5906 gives 1.17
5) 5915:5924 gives 0.14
